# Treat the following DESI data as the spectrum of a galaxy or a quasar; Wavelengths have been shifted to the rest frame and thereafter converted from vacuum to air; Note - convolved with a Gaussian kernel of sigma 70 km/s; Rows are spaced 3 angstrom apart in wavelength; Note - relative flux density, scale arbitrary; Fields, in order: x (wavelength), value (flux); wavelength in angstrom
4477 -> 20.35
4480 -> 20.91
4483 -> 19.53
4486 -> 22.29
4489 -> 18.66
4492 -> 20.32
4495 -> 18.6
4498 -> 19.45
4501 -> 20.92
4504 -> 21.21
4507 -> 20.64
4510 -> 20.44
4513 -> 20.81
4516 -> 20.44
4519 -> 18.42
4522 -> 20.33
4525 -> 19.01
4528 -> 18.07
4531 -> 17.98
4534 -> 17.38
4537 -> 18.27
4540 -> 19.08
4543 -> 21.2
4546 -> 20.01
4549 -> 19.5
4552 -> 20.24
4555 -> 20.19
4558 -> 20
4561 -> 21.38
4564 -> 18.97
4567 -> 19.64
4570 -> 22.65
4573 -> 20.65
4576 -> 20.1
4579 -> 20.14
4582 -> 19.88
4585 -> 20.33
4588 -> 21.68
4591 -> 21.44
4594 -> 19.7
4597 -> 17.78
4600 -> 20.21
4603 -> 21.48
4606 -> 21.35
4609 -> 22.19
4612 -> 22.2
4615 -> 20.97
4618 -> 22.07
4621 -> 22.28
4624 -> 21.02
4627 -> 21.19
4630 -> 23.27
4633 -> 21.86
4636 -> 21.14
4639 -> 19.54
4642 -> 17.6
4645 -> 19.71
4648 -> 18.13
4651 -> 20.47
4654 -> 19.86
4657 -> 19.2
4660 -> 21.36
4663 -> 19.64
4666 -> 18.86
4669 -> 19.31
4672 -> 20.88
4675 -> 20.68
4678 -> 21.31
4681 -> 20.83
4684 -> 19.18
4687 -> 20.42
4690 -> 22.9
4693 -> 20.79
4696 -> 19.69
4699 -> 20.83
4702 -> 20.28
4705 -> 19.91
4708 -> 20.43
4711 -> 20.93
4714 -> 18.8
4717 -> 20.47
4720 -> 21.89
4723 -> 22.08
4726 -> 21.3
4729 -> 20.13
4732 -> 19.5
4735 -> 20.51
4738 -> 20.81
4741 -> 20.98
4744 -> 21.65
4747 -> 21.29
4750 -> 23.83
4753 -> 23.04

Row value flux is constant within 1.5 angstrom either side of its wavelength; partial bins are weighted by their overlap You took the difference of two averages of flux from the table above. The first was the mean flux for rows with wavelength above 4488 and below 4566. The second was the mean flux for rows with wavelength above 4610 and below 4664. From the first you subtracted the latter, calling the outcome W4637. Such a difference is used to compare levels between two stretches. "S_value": -1.0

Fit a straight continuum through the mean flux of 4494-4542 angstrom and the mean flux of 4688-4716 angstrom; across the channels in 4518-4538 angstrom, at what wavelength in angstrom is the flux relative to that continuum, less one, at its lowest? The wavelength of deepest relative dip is 4534 angstrom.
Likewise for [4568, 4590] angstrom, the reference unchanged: 4582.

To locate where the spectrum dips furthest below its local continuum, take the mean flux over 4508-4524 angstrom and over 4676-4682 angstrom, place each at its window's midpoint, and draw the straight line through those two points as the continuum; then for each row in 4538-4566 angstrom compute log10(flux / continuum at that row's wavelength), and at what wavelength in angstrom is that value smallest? 4564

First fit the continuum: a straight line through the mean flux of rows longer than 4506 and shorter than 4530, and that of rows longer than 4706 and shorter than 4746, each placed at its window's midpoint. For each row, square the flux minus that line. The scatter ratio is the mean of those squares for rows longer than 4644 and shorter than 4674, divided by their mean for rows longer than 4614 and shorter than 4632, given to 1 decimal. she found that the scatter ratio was 0.4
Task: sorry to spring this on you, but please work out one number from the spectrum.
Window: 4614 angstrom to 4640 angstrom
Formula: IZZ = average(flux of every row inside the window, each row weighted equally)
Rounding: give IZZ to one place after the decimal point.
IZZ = 21.5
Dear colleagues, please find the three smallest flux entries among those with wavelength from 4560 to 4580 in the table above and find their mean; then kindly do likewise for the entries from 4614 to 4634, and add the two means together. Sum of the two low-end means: 40.6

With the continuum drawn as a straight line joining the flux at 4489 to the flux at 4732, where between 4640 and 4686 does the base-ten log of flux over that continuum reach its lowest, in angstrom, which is 4642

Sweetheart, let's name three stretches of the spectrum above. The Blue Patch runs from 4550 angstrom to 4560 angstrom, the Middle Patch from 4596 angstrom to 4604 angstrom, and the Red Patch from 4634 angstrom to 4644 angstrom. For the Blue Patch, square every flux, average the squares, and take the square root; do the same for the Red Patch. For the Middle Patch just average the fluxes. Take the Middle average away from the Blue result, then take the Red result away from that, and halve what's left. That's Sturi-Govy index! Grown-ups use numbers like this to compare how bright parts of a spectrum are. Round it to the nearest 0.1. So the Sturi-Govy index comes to -9.6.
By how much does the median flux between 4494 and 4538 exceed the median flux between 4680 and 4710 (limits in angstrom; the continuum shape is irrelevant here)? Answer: -1.0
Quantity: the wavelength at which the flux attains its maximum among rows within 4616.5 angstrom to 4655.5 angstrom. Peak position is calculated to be 4630 angstrom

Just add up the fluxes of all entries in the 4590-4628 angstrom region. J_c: 274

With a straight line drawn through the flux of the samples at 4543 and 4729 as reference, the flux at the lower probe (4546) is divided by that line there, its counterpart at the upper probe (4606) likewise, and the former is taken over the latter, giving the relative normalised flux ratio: 0.92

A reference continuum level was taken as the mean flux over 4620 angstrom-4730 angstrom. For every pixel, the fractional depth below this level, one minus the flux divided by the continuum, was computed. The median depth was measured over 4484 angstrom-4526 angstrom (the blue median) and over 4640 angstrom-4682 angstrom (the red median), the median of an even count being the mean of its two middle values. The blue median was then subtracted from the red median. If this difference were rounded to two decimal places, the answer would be 0.03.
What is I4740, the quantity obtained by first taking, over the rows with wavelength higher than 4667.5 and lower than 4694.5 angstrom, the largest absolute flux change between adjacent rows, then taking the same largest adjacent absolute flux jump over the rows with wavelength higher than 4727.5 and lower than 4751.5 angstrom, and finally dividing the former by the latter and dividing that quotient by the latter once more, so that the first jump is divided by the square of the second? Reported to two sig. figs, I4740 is 0.38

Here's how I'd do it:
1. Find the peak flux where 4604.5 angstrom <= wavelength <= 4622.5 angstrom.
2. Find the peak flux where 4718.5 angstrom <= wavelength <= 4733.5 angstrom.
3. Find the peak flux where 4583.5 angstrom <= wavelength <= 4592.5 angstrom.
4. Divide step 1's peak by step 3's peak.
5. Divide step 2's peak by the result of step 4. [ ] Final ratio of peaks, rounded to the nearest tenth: 21.5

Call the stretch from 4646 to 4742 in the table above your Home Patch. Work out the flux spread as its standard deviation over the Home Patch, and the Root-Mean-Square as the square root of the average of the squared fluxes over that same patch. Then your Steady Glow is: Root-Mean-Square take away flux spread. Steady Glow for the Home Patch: 19.4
